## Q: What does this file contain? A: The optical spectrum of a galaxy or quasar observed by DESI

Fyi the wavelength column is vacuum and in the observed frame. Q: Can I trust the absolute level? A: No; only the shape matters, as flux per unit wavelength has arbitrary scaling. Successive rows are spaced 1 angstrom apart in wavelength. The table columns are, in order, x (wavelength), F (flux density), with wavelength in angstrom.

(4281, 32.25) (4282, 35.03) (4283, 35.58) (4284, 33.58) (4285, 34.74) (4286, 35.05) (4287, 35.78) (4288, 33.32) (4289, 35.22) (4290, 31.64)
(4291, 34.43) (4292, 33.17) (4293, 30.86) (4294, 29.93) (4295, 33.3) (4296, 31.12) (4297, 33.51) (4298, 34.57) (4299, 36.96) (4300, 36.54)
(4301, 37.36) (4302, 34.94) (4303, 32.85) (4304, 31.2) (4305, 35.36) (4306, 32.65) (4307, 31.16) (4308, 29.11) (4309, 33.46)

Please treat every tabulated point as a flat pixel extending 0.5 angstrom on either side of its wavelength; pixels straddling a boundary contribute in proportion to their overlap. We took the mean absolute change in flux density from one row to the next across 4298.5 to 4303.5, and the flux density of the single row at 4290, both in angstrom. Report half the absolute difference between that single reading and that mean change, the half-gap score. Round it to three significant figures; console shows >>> 15.1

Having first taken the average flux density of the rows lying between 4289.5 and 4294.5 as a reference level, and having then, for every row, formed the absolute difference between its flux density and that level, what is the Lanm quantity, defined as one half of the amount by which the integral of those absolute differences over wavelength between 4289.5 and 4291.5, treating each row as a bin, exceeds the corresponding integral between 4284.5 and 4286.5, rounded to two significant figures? -1.5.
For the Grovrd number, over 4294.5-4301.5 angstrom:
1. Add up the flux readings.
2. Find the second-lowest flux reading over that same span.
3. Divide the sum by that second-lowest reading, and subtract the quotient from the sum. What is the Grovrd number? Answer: 236.1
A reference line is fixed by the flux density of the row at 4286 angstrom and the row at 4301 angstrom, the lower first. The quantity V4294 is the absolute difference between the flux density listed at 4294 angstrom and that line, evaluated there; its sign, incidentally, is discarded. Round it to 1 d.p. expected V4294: 6.4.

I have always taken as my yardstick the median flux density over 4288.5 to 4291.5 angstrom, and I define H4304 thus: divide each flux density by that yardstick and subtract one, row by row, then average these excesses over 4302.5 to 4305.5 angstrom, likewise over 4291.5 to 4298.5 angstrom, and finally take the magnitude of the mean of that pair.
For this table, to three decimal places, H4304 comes 0.049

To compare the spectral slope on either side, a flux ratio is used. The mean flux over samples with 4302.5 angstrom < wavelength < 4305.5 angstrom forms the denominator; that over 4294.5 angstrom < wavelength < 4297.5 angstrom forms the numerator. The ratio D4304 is 0.99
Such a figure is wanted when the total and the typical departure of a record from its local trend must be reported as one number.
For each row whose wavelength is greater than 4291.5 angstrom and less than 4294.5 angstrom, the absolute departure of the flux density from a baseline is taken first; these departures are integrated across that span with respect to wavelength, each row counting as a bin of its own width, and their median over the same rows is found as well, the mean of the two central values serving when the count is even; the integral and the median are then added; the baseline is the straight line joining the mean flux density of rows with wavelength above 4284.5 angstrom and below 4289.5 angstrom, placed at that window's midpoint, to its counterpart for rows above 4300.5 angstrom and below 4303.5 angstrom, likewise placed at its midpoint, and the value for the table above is 14.8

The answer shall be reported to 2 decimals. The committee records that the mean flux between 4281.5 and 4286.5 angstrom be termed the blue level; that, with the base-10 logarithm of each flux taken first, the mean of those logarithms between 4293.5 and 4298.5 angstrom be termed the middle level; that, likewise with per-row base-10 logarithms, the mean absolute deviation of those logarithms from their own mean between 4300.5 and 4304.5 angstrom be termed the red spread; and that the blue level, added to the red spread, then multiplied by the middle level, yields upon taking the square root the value 7.25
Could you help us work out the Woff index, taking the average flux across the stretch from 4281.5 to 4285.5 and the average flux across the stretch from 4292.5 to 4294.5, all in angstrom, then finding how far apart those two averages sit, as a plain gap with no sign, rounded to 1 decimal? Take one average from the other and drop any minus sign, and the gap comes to 4.3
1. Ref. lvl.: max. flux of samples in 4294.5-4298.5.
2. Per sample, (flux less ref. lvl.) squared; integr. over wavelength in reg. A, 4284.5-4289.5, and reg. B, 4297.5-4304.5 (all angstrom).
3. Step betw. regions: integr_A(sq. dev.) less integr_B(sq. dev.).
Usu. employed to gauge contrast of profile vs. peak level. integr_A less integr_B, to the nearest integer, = -28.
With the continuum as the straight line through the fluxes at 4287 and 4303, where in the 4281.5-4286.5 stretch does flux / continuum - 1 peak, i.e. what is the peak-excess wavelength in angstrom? 4286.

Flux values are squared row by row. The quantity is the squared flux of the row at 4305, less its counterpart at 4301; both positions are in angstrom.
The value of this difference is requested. -145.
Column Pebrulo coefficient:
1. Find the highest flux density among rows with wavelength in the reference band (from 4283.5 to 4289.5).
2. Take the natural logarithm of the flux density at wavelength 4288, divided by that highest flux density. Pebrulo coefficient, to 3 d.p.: -0.071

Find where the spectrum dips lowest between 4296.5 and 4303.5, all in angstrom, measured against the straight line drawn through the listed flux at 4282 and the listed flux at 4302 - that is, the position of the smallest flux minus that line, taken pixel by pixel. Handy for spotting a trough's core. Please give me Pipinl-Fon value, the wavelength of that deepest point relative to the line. 4303 angstrom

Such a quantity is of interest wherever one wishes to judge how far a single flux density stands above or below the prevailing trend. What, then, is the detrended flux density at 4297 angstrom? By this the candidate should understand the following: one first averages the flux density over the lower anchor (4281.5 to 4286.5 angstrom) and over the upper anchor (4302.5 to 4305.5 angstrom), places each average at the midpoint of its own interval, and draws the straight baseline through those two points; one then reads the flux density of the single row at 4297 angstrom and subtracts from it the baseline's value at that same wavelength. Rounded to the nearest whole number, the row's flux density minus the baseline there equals 0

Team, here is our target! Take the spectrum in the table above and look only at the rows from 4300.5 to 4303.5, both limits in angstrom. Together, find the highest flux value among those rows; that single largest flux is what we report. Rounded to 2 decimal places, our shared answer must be 37.36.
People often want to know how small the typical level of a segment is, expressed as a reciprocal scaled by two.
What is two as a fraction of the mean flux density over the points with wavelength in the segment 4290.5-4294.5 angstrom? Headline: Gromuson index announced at 0.062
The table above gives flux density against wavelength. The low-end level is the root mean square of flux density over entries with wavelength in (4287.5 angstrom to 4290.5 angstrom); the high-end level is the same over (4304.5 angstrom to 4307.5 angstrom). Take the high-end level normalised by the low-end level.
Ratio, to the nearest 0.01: 0.99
